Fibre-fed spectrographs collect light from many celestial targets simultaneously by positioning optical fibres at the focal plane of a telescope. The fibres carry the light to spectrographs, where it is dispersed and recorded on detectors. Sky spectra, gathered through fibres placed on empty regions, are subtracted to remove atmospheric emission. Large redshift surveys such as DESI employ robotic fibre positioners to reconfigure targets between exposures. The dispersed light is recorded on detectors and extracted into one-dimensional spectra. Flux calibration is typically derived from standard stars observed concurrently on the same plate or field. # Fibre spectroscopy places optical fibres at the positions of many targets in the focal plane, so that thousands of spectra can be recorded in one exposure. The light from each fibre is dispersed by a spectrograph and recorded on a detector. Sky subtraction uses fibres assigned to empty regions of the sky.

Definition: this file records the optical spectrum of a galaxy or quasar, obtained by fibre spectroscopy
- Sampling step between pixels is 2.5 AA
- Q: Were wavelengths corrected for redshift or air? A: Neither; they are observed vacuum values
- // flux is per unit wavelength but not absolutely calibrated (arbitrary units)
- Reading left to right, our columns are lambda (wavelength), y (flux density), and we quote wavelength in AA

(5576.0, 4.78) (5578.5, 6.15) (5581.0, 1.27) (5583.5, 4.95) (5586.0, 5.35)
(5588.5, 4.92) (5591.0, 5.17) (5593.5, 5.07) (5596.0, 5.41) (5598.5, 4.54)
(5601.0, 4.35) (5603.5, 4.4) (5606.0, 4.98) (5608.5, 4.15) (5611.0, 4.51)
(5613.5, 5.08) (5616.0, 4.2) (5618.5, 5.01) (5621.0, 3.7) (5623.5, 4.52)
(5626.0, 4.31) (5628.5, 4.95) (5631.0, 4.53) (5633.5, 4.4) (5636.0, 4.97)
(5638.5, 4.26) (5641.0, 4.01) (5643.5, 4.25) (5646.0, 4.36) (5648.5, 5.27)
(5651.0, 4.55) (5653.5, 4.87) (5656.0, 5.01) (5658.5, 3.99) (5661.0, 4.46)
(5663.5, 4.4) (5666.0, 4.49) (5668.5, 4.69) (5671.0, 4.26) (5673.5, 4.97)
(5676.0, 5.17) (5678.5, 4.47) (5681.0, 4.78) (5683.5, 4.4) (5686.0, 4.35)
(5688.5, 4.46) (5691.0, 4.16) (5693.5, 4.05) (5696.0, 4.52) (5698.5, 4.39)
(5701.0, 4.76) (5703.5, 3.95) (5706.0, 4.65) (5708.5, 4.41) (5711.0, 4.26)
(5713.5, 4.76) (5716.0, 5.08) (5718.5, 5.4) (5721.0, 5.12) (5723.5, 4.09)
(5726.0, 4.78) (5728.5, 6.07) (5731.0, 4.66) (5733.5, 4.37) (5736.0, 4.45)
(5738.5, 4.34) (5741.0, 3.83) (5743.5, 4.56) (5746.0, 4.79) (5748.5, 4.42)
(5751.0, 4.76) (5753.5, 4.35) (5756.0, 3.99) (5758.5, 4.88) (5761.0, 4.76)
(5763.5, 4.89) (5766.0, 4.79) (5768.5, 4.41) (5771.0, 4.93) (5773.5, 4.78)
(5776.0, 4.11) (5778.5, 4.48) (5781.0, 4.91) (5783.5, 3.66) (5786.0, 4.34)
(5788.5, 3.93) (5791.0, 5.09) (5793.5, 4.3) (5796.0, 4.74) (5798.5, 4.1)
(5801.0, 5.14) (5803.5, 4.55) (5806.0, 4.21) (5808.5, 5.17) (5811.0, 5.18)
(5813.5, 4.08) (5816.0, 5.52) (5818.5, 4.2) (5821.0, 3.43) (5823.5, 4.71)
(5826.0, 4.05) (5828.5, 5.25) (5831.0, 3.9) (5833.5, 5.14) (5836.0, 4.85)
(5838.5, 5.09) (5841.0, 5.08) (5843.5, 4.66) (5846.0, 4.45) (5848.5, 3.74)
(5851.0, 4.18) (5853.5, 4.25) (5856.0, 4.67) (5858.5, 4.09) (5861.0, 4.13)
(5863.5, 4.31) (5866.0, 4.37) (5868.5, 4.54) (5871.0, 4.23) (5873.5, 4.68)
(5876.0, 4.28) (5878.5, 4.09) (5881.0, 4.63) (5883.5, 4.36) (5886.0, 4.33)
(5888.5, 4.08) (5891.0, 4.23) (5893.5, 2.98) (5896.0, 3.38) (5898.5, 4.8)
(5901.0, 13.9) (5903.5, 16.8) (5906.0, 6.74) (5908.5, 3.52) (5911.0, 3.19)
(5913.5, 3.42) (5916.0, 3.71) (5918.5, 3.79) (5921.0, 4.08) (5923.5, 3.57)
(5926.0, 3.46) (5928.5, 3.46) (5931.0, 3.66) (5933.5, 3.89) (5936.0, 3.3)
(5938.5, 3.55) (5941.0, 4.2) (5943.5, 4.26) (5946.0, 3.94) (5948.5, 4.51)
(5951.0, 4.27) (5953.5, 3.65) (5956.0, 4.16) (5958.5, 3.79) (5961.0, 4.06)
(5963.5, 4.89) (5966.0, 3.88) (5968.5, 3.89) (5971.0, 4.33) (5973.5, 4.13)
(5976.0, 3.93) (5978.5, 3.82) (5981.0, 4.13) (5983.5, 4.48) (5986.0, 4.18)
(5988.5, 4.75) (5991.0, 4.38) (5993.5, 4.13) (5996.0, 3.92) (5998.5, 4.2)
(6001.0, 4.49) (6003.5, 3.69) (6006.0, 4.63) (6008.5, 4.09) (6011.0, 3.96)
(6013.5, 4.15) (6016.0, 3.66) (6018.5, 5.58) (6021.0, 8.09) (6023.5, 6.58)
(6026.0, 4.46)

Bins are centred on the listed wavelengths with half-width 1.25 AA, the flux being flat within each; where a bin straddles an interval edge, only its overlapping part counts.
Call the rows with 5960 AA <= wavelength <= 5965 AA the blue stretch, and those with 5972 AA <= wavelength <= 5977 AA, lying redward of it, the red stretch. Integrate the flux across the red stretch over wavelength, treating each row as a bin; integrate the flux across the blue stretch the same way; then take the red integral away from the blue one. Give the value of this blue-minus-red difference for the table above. 2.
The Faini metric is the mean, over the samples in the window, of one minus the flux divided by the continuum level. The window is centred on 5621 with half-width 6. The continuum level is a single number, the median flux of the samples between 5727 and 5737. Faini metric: 0.045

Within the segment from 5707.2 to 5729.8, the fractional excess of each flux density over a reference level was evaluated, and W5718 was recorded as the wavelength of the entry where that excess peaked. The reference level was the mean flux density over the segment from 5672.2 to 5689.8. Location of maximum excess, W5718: 5728.5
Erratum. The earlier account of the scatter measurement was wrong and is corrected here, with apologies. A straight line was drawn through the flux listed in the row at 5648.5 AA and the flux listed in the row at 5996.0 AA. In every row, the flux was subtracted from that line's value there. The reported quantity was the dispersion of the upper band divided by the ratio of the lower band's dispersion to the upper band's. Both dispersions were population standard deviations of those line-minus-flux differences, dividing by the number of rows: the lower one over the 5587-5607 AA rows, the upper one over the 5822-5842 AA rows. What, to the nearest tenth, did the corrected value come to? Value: 0.7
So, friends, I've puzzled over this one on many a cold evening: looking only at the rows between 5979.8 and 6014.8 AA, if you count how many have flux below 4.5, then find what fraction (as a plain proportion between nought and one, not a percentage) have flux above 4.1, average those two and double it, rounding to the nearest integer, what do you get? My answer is 13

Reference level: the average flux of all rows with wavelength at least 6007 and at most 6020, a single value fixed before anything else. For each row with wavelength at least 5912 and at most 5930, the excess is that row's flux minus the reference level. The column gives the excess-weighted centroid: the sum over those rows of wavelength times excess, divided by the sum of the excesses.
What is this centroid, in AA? 5921.3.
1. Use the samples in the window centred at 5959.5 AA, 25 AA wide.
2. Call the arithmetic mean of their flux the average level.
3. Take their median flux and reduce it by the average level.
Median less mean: -0.03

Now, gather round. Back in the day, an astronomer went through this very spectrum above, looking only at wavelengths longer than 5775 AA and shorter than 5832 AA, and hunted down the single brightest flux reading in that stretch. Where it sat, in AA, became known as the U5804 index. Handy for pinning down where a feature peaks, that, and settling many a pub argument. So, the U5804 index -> 5816.0 AA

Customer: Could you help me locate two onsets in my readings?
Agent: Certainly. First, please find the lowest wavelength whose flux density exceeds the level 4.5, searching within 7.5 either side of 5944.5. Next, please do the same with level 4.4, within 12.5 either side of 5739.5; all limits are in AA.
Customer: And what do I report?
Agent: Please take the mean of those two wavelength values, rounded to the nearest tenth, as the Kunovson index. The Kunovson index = 5838.5 AA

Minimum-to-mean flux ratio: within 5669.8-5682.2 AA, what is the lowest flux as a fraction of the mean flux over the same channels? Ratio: 0.90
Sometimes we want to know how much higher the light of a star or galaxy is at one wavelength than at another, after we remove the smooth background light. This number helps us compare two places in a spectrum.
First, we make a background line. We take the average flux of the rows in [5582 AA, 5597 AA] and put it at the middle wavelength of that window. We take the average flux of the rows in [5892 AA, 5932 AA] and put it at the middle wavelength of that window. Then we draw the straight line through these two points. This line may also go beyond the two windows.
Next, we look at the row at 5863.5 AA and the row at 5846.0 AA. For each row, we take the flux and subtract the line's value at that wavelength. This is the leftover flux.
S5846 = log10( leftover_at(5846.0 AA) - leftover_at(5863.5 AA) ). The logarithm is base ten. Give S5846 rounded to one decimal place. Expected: -0.8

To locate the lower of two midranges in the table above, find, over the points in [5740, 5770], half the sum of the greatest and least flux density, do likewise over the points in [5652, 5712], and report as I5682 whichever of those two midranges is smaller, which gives 4.36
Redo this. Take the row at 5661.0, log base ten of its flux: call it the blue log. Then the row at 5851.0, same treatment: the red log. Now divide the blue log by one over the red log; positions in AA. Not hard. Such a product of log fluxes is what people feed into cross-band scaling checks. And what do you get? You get 0.40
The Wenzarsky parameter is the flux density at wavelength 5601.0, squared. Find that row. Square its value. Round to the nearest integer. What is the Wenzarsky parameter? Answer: 19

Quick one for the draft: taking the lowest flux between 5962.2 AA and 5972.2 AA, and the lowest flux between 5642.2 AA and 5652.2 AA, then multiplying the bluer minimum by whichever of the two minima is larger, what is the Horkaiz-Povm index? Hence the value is 18.1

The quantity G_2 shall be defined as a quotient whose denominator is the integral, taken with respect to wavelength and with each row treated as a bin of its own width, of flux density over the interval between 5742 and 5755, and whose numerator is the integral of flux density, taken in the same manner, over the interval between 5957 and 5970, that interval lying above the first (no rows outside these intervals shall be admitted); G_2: 0.90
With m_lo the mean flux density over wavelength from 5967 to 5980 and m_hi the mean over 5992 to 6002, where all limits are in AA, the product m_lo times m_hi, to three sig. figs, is 16.8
